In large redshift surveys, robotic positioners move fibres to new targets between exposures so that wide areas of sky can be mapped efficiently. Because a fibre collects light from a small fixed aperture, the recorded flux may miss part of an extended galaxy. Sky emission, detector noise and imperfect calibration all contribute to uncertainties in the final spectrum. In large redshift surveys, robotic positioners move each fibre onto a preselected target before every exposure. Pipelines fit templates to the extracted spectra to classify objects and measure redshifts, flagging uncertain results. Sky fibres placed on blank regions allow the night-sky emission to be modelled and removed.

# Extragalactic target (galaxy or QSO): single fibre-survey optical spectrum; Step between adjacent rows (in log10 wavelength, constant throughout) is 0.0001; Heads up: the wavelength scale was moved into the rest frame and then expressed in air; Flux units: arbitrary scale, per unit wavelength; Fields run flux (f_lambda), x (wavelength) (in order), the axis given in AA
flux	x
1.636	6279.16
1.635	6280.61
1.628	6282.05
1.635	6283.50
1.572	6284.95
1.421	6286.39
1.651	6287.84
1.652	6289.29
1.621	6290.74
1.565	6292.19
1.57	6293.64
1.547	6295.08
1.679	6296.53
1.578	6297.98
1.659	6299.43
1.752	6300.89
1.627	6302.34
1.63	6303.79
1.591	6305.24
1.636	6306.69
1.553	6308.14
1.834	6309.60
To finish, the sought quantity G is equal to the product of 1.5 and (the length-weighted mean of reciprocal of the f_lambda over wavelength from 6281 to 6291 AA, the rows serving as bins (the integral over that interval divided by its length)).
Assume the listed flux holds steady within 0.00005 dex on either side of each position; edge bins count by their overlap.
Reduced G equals 0.942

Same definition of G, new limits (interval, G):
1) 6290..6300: 0.938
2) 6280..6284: 0.920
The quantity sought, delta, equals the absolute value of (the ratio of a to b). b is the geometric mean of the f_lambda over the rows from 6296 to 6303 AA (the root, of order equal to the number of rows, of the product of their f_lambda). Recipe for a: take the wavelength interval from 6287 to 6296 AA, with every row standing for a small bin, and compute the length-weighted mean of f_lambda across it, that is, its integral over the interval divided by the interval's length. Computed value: 0.97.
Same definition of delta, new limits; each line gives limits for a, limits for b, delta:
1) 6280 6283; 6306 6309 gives 1.02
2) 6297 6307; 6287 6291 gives 1.00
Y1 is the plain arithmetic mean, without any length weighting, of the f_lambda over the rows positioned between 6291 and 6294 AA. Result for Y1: 1.57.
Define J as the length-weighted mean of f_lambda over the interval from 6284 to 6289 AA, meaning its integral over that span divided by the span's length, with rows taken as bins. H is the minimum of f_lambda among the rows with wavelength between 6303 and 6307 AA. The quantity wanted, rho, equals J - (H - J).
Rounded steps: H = 1.591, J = 1.56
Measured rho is 1.53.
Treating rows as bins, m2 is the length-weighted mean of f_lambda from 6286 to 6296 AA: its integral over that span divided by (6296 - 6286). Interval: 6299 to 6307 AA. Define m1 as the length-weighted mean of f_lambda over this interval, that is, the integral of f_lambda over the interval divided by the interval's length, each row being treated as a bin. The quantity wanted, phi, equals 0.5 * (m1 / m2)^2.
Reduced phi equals 0.543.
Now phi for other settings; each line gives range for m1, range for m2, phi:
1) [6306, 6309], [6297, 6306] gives 0.477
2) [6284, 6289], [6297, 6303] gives 0.446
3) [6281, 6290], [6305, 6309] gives 0.497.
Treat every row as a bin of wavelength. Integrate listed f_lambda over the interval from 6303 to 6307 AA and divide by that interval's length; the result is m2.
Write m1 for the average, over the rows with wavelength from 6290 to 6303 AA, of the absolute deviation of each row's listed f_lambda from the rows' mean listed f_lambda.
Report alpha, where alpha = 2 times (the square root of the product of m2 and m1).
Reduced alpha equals 0.57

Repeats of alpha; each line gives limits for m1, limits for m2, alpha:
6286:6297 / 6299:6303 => 0.65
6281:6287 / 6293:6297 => 0.68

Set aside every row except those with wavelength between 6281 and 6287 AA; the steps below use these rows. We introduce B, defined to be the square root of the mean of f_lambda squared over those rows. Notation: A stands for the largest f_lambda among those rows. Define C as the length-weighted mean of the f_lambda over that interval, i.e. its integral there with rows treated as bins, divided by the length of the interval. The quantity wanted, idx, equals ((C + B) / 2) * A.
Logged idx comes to 2.57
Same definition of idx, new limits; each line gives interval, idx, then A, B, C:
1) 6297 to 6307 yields 2.87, 1.752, 1.64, 1.64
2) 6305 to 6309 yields 2.61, 1.636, 1.59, 1.60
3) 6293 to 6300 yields 2.70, 1.679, 1.61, 1.61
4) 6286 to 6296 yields 2.61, 1.652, 1.58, 1.58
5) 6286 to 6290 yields 2.61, 1.652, 1.58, 1.59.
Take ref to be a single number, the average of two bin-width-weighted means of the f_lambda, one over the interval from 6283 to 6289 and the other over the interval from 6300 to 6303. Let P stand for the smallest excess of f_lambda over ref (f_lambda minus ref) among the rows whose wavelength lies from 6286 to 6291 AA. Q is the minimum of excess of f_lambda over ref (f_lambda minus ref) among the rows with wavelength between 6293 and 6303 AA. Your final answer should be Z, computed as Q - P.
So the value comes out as 0.13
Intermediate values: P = -0.21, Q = -0.08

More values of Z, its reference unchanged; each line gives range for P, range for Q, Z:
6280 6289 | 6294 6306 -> 0.13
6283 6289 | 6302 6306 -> 0.17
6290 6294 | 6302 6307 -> 0.03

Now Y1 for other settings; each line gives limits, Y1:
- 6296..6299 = 1.63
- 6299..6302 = 1.71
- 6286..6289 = 1.54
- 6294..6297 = 1.61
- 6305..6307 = 1.61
